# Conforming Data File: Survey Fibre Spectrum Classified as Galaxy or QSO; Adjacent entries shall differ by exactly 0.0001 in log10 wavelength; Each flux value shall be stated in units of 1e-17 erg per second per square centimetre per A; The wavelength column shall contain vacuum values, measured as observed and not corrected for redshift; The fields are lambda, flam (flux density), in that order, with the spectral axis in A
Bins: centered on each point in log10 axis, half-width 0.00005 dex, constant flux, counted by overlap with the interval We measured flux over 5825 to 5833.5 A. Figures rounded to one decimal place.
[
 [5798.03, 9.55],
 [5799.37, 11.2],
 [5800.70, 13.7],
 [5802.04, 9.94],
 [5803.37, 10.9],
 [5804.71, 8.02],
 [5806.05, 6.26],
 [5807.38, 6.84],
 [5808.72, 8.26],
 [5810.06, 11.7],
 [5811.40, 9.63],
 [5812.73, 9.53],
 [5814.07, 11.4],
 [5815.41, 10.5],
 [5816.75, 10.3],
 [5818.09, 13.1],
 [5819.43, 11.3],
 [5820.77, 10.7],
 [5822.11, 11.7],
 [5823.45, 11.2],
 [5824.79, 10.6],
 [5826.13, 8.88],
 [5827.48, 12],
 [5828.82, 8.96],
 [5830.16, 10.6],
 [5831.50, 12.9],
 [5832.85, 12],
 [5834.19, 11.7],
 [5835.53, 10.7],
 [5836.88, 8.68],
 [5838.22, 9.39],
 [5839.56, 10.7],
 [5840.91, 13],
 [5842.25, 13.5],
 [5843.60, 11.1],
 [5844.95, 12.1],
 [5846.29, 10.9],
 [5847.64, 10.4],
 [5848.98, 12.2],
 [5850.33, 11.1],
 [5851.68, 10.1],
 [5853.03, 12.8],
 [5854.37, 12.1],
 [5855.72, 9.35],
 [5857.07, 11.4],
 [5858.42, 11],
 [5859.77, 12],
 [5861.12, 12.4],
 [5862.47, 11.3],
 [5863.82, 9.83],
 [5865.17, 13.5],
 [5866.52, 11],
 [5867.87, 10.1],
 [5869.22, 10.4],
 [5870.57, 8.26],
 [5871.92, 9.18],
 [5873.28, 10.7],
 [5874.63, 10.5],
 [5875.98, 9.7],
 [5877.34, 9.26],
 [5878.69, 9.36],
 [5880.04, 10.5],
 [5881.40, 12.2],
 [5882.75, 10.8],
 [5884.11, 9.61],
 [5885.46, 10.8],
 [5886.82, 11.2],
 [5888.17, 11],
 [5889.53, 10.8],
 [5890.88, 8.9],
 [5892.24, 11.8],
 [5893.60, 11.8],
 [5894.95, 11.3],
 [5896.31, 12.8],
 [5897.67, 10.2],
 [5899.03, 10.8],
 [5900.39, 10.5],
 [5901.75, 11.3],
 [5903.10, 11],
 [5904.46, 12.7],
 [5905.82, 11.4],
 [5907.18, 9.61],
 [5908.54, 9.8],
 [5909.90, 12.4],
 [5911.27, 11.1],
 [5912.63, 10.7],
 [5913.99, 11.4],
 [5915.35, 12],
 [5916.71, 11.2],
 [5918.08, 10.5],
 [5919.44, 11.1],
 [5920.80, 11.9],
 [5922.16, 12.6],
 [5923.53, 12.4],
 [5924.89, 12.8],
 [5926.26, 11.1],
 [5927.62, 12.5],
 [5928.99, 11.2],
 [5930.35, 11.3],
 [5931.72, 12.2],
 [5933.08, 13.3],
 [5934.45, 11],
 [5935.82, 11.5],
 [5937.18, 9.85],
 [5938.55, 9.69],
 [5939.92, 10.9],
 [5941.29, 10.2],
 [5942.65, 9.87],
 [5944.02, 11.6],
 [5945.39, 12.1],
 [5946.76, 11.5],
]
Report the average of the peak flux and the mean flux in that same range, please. 11.9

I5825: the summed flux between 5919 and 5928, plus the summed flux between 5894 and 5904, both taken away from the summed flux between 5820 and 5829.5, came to -88.3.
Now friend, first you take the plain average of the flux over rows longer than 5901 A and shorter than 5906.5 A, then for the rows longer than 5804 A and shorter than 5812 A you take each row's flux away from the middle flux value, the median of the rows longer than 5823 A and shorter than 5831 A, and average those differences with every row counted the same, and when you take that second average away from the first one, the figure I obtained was 9.5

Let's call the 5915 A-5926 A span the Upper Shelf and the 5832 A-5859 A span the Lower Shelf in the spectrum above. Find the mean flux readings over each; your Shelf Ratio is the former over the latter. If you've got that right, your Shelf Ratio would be 1.05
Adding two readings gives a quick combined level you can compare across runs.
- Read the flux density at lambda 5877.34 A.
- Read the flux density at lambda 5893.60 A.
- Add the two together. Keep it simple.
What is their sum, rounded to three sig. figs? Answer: 21.1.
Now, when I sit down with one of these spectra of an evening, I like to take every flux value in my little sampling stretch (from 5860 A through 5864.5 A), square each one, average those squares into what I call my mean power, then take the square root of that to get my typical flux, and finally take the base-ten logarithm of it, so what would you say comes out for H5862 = 1.05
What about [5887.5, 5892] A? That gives 1.01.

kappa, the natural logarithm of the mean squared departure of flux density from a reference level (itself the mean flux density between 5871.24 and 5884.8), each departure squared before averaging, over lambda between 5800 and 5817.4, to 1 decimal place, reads 1.4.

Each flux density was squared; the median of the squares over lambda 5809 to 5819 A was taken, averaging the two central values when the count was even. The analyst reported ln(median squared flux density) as 4.70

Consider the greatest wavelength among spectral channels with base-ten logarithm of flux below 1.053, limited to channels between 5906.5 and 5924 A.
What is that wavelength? 5919.44 A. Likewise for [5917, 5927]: 5926.26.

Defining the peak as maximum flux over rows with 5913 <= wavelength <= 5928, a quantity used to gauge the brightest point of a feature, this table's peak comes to 12.8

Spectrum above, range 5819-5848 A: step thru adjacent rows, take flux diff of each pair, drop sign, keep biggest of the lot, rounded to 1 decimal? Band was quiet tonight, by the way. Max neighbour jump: 3.1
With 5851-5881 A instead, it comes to 3.7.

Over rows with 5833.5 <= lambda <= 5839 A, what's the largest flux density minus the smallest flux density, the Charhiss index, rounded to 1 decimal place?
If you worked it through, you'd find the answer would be 3.0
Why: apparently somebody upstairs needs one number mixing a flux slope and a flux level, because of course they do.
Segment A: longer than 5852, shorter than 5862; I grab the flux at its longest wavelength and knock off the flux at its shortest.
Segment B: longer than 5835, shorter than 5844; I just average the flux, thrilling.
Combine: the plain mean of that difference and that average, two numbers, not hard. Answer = 5.3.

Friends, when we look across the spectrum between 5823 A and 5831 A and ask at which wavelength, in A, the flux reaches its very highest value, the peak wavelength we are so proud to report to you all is 5827.48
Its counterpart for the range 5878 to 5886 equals 5881.40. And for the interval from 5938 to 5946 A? 5945.39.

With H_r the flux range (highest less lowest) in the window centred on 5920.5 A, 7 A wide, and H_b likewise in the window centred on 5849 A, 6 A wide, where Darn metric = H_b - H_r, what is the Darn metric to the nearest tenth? 0.0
